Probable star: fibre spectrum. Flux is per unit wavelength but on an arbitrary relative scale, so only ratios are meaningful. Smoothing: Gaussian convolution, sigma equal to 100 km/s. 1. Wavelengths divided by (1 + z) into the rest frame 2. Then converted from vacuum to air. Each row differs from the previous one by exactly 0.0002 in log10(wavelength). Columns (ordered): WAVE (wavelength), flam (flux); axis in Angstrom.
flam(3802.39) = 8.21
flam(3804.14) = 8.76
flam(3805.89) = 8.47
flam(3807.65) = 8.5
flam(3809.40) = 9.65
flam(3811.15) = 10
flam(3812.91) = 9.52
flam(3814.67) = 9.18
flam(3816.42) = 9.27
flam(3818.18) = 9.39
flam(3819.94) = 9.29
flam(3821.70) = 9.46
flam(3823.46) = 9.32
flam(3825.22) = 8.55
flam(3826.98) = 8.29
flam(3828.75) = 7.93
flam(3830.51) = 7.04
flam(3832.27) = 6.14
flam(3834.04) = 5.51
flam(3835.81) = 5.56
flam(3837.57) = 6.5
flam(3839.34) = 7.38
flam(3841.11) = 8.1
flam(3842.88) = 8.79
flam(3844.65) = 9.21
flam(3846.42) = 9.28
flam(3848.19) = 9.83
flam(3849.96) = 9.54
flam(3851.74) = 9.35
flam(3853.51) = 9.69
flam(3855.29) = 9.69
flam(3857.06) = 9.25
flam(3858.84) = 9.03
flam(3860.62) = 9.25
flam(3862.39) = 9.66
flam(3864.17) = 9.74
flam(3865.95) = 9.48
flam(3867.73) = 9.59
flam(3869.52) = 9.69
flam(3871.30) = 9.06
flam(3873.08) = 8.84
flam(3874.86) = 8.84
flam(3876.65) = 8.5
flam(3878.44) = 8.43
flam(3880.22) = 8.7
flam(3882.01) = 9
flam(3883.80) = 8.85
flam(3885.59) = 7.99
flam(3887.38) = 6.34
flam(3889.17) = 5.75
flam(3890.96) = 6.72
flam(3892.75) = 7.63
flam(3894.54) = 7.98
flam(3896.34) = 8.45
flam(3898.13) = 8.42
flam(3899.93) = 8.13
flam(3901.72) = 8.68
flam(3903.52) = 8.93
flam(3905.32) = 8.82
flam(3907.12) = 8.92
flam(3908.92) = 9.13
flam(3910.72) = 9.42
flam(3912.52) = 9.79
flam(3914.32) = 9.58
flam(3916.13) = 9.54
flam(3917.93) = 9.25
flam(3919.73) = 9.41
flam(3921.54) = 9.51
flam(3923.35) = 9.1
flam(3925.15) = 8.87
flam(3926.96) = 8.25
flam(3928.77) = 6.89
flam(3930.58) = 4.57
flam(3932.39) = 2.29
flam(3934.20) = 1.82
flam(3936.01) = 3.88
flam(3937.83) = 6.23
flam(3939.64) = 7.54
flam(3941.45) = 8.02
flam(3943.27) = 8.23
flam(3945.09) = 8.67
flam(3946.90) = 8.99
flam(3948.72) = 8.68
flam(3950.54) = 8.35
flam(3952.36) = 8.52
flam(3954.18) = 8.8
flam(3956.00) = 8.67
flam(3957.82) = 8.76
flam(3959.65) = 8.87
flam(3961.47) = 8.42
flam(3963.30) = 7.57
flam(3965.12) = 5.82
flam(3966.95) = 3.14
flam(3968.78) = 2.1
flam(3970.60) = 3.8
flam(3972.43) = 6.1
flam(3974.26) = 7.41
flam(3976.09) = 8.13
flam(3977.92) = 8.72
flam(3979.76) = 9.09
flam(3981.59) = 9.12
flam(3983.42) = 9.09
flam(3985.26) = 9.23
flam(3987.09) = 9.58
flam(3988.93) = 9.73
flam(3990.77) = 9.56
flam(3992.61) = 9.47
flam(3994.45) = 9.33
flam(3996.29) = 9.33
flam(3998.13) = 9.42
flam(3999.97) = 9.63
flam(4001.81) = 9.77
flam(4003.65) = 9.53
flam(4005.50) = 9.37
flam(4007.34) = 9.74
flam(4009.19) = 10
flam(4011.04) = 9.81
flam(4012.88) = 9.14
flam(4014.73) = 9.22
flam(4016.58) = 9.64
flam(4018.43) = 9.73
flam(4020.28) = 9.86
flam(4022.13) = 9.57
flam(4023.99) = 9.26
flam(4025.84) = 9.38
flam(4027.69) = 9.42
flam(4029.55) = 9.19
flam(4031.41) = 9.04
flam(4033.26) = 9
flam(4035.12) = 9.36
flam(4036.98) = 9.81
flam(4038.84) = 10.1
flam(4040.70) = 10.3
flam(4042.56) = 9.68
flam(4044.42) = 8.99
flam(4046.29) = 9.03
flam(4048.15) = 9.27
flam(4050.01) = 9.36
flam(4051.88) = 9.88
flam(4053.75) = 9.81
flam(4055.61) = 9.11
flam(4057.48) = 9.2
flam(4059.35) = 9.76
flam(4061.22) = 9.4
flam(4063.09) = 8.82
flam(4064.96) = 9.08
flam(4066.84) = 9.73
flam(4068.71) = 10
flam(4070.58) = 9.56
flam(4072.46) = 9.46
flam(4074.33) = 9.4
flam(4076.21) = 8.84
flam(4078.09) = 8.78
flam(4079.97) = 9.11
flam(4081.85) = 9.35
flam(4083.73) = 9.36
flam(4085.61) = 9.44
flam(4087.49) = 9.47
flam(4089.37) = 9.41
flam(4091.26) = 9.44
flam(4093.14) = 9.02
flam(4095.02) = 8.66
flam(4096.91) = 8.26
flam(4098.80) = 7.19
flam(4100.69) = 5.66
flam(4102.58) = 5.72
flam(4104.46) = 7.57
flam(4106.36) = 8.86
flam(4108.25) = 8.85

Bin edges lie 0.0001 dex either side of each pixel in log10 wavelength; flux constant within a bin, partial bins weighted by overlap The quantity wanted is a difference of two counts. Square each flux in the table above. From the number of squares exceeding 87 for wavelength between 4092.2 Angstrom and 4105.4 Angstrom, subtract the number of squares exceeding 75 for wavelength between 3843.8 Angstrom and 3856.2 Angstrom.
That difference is -7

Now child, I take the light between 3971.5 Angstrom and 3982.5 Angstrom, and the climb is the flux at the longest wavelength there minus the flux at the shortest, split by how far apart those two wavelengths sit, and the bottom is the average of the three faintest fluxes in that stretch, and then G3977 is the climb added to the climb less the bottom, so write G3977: -7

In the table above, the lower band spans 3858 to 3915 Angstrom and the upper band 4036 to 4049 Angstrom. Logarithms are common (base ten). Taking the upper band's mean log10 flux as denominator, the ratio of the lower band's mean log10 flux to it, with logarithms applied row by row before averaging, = 0.952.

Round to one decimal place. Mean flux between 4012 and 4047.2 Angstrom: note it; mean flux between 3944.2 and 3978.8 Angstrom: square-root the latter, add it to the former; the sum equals 12.2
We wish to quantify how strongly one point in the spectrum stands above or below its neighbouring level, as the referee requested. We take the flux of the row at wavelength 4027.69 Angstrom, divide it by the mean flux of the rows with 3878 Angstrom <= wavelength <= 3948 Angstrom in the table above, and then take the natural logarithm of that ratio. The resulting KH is 0.2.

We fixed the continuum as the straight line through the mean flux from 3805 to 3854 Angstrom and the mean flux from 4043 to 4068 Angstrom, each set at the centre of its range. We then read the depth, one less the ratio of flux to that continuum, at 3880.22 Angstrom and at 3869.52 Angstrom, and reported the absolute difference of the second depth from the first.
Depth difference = 0.12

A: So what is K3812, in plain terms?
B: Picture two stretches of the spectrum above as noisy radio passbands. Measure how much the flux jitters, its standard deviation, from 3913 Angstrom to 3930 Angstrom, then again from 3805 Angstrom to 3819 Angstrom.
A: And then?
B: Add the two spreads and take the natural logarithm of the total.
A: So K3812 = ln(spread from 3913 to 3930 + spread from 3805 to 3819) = 0.3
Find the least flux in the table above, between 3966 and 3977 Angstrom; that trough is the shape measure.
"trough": 2.1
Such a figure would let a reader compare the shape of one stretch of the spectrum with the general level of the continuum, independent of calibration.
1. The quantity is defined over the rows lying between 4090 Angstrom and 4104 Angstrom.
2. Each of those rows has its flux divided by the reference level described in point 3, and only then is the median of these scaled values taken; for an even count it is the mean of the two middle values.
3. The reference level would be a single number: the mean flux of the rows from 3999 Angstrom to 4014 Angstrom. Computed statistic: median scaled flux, 0.86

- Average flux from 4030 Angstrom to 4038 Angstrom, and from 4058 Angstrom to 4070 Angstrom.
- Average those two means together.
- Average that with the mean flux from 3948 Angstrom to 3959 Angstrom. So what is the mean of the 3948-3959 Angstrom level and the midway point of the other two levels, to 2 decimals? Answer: 9.01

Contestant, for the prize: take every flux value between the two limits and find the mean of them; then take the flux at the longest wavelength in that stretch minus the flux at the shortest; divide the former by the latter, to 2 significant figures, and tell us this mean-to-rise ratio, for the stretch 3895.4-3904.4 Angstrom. 18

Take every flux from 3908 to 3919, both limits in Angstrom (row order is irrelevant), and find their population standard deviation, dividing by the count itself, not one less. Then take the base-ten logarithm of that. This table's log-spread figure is -0.66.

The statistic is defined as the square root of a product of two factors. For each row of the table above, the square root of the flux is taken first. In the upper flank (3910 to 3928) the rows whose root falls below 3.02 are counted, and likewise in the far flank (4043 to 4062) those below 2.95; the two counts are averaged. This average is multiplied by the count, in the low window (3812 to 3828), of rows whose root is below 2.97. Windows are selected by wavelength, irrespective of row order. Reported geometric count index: 1.7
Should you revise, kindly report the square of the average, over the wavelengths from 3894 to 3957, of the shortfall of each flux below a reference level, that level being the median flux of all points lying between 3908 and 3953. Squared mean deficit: 0.44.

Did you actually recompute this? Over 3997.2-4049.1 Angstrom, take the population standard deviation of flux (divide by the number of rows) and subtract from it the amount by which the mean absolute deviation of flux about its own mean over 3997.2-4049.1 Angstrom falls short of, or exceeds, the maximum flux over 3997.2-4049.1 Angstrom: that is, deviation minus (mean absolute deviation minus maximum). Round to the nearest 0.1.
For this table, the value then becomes 10.4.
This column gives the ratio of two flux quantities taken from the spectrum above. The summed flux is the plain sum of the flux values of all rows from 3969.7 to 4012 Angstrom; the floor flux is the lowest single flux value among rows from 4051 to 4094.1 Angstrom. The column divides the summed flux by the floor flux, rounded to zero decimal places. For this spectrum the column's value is 23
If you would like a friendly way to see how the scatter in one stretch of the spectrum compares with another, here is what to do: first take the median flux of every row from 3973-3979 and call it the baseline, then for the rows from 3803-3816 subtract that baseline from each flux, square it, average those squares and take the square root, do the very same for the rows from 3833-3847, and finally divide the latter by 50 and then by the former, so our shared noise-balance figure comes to 0.027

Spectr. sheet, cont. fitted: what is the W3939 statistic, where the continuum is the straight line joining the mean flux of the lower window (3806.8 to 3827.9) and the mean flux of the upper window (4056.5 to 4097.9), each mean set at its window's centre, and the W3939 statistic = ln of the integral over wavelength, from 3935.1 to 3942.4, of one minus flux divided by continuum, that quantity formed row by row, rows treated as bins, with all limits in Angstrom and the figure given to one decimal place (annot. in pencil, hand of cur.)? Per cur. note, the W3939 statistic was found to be 0.8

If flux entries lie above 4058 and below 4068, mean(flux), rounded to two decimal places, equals 9.36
